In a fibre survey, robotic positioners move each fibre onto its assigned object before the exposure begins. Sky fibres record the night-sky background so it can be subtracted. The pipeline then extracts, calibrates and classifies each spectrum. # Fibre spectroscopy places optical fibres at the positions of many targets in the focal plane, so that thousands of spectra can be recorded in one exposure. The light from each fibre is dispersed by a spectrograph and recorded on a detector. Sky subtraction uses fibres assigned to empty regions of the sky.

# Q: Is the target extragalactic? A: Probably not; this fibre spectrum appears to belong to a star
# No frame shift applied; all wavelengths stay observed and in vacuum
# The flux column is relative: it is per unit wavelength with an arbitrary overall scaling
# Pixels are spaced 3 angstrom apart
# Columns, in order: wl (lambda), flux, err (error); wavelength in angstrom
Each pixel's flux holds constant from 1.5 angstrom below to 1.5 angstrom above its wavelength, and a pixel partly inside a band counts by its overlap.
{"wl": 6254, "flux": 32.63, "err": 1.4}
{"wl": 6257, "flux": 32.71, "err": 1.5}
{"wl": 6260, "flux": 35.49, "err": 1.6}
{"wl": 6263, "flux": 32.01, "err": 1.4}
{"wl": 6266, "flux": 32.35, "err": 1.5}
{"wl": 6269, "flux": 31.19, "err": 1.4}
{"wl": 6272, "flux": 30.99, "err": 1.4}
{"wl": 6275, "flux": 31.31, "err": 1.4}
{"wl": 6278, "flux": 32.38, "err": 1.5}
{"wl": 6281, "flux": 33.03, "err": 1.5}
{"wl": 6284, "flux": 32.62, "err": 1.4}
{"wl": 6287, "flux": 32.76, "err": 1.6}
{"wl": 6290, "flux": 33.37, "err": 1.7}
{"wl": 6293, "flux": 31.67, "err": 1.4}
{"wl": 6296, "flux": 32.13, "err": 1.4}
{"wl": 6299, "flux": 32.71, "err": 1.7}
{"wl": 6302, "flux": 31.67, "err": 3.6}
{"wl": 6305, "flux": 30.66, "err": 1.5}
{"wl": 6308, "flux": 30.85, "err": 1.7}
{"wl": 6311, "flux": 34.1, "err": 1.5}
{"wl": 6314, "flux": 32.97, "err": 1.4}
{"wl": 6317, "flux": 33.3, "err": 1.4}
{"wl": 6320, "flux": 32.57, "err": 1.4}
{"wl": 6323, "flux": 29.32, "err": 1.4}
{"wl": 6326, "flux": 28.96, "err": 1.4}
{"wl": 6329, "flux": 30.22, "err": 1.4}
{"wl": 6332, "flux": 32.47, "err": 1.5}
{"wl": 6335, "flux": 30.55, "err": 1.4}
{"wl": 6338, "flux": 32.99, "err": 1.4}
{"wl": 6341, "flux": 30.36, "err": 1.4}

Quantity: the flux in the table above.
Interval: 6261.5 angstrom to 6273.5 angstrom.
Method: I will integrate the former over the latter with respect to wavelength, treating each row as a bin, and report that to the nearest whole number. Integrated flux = 380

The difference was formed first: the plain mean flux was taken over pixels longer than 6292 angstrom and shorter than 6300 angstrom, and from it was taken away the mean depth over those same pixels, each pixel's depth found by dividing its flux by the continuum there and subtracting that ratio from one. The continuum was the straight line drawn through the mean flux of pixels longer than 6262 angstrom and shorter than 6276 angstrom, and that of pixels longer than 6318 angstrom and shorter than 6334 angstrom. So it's 32.2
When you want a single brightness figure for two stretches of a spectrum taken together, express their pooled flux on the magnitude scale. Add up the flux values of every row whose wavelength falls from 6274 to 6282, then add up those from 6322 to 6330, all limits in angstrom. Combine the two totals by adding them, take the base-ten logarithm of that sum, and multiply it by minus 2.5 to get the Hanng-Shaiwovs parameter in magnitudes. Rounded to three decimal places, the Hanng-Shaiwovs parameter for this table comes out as -5.669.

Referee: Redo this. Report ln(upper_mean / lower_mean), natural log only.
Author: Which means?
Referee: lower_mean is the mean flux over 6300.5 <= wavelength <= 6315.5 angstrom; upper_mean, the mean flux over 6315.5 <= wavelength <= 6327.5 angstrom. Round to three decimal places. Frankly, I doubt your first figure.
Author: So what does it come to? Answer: -0.032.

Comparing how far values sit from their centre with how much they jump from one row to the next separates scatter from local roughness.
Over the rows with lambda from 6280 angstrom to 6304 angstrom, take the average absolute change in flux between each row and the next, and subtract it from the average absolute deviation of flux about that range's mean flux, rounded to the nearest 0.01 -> -0.20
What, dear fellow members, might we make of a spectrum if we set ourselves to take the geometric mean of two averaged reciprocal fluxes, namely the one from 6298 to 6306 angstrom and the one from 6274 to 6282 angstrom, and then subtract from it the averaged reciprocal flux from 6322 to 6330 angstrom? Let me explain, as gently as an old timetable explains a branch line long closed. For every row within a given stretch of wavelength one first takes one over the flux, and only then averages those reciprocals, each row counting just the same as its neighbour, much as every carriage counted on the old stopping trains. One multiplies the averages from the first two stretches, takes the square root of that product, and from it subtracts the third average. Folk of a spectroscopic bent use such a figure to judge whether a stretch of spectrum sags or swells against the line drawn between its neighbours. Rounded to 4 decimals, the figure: -0.0026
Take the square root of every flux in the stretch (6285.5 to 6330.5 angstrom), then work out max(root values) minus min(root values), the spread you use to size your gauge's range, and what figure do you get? 0.46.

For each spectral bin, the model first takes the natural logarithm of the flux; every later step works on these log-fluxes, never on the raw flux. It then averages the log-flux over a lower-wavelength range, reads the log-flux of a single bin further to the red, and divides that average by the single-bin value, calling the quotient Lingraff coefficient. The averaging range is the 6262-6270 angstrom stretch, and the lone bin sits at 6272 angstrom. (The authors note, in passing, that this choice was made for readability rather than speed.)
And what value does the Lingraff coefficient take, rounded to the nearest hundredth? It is 1.01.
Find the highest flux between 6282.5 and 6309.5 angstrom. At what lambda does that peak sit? 6290 angstrom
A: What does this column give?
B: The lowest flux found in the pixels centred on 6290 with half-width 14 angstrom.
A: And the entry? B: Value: 31.67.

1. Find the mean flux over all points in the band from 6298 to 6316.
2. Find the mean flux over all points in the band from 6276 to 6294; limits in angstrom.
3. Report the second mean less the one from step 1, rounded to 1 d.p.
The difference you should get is 0.5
